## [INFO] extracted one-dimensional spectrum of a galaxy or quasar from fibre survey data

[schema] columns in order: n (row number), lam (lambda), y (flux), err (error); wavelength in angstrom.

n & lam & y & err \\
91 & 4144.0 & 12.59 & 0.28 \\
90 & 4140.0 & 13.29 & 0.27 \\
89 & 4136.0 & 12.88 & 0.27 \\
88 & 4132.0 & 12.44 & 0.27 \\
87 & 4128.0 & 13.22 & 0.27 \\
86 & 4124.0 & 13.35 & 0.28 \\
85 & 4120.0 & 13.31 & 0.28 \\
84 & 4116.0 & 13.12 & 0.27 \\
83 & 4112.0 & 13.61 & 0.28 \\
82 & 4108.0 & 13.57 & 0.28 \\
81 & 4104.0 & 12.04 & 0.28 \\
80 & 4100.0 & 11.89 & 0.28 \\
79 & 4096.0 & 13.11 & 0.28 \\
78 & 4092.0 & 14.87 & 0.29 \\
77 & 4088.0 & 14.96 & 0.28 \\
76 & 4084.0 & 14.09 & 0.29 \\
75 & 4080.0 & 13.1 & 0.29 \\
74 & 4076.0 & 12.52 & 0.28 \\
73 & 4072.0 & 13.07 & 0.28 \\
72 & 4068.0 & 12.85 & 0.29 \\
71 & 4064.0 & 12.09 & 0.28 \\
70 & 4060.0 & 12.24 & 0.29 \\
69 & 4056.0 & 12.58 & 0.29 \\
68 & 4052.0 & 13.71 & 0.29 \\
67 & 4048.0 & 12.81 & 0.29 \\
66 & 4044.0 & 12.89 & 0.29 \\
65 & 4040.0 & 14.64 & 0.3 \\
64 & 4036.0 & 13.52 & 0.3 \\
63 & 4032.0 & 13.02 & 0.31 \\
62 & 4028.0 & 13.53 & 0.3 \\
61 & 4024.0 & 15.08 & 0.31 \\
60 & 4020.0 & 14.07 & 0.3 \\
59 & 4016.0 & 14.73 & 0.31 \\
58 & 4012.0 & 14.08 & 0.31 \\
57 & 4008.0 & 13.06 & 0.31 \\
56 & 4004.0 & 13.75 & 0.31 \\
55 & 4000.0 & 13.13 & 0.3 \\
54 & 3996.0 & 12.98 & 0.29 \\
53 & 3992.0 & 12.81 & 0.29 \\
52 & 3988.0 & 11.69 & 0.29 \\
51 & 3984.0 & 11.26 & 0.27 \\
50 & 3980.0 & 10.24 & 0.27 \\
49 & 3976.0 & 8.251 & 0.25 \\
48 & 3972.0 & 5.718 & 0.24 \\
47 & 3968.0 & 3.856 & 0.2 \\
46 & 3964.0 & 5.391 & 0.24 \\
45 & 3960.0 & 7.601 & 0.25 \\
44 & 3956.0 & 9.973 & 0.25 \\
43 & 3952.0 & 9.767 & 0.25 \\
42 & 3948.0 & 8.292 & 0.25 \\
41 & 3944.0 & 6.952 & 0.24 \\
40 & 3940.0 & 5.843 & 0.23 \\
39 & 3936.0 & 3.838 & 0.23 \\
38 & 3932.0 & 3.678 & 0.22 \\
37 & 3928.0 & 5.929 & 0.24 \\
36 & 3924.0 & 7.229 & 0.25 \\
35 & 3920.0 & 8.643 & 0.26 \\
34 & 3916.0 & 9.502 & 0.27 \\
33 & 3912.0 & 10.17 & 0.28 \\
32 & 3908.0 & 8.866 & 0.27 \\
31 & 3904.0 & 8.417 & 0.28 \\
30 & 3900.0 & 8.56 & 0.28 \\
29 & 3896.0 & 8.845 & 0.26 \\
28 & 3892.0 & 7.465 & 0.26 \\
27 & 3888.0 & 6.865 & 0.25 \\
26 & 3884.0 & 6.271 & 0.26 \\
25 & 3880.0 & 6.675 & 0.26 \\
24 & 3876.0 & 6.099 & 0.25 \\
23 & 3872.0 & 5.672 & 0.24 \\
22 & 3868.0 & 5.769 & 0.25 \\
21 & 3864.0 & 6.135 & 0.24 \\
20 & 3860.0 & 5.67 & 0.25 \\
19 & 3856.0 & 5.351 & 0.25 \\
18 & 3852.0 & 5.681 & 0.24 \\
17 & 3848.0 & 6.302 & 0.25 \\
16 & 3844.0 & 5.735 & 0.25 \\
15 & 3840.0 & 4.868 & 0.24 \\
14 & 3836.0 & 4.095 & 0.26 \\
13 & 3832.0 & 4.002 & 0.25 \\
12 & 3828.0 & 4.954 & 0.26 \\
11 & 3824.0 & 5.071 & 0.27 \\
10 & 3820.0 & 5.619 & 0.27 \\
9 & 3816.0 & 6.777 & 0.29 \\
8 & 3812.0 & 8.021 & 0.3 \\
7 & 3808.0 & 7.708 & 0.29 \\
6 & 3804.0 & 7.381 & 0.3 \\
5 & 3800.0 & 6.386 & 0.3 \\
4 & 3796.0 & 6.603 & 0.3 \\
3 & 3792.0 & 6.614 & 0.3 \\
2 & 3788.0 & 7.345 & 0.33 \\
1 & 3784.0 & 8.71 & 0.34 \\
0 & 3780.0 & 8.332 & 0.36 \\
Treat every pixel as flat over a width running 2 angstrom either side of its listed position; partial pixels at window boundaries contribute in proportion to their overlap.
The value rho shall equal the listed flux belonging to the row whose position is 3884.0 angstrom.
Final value 6.271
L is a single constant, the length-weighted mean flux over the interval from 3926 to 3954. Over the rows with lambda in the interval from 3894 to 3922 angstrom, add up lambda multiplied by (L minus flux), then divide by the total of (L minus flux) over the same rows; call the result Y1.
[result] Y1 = 3908.6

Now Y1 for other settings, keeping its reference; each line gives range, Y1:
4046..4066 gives 4055.6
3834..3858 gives 3842.9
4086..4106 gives 4095.0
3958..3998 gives 3989.9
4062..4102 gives 4082.5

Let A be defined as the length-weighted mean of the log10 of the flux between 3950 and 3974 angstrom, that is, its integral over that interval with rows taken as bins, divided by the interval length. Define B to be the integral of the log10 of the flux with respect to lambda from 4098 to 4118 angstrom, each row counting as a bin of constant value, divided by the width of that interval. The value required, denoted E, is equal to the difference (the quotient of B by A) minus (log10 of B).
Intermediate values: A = 0.82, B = 1.11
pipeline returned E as 1.30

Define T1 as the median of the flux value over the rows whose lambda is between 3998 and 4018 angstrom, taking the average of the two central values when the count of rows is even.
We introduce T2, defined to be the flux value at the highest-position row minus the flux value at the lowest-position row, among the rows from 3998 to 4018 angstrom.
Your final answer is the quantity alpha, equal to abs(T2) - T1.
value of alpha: -12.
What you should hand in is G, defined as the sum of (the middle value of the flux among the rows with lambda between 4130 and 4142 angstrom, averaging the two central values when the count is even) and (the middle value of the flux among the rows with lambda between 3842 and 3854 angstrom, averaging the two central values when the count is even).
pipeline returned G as 18.6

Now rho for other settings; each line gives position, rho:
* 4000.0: 13.13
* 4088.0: 14.96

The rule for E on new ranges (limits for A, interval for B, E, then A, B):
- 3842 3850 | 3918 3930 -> 1.17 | 0.78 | 0.86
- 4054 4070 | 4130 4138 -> 0.96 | 1.09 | 1.10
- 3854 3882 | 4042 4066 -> 1.39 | 0.77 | 1.10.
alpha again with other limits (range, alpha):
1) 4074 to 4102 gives -12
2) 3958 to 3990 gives -4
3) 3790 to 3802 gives -6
